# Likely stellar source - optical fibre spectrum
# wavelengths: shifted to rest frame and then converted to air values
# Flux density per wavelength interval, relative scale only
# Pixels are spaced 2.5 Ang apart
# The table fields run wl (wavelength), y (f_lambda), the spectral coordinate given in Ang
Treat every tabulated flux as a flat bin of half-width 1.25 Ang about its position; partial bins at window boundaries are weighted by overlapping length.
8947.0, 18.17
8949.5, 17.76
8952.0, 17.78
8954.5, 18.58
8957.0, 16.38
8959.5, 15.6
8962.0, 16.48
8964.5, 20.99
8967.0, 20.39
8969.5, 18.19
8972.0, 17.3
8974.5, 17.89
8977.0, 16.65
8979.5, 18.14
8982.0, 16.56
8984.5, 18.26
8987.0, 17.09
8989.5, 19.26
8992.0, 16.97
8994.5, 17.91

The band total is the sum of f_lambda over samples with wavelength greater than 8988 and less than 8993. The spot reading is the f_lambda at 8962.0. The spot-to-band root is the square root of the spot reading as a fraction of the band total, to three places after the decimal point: 0.674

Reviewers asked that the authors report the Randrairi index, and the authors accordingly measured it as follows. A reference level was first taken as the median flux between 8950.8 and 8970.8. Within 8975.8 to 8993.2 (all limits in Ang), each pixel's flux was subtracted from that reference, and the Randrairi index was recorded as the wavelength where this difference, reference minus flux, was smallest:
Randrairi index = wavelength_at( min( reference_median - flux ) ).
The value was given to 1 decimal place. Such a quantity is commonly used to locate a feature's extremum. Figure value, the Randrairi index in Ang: 8989.5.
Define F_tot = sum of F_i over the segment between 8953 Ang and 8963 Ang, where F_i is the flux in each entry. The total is 67.0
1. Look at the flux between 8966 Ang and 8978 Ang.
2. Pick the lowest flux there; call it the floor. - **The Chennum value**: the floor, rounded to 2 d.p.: 16.65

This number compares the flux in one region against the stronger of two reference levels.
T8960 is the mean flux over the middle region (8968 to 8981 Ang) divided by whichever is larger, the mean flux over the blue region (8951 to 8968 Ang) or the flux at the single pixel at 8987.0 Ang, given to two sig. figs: 0.98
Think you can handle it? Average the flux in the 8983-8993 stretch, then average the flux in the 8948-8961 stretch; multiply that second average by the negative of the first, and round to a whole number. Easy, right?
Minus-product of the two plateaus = -308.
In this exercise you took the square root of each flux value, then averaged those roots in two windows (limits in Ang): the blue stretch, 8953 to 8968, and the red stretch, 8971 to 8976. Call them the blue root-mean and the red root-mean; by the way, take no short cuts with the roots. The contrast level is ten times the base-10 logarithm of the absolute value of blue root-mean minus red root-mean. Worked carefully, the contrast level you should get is -13.1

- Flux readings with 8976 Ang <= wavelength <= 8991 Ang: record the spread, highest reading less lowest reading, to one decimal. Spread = 2.7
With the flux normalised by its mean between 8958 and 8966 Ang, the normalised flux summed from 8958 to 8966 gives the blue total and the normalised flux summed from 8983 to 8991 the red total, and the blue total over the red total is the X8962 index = 0.97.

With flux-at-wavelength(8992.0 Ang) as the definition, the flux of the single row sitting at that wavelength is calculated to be 16.97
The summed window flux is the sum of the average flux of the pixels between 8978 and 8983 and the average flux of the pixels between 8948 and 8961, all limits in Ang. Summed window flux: 34.6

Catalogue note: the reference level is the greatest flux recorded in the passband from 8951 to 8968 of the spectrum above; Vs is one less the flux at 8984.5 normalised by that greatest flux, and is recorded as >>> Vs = 0.130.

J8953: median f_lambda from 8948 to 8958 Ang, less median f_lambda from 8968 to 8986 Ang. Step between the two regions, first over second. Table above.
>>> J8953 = -0.1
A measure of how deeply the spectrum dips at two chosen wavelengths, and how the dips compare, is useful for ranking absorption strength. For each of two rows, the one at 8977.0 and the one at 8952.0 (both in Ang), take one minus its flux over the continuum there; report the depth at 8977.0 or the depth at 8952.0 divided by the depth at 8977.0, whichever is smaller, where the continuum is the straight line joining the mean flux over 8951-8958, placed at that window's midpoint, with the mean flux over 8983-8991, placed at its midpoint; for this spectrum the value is -0.2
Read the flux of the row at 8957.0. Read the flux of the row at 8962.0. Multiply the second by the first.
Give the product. 270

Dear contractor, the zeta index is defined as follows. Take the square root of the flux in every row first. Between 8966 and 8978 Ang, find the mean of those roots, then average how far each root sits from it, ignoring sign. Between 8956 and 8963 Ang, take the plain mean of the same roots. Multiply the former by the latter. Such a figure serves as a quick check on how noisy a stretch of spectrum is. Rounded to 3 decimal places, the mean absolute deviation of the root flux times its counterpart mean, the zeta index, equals 0.451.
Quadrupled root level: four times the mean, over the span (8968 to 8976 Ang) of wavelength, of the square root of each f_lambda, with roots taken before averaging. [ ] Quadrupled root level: 16.9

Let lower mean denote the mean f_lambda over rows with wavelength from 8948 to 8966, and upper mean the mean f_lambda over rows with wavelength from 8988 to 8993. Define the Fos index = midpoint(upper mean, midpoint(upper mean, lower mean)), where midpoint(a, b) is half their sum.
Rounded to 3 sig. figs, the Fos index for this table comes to 18.0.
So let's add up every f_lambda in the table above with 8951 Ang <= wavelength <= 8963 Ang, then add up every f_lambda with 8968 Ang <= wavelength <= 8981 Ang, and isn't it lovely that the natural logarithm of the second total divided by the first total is 0.039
